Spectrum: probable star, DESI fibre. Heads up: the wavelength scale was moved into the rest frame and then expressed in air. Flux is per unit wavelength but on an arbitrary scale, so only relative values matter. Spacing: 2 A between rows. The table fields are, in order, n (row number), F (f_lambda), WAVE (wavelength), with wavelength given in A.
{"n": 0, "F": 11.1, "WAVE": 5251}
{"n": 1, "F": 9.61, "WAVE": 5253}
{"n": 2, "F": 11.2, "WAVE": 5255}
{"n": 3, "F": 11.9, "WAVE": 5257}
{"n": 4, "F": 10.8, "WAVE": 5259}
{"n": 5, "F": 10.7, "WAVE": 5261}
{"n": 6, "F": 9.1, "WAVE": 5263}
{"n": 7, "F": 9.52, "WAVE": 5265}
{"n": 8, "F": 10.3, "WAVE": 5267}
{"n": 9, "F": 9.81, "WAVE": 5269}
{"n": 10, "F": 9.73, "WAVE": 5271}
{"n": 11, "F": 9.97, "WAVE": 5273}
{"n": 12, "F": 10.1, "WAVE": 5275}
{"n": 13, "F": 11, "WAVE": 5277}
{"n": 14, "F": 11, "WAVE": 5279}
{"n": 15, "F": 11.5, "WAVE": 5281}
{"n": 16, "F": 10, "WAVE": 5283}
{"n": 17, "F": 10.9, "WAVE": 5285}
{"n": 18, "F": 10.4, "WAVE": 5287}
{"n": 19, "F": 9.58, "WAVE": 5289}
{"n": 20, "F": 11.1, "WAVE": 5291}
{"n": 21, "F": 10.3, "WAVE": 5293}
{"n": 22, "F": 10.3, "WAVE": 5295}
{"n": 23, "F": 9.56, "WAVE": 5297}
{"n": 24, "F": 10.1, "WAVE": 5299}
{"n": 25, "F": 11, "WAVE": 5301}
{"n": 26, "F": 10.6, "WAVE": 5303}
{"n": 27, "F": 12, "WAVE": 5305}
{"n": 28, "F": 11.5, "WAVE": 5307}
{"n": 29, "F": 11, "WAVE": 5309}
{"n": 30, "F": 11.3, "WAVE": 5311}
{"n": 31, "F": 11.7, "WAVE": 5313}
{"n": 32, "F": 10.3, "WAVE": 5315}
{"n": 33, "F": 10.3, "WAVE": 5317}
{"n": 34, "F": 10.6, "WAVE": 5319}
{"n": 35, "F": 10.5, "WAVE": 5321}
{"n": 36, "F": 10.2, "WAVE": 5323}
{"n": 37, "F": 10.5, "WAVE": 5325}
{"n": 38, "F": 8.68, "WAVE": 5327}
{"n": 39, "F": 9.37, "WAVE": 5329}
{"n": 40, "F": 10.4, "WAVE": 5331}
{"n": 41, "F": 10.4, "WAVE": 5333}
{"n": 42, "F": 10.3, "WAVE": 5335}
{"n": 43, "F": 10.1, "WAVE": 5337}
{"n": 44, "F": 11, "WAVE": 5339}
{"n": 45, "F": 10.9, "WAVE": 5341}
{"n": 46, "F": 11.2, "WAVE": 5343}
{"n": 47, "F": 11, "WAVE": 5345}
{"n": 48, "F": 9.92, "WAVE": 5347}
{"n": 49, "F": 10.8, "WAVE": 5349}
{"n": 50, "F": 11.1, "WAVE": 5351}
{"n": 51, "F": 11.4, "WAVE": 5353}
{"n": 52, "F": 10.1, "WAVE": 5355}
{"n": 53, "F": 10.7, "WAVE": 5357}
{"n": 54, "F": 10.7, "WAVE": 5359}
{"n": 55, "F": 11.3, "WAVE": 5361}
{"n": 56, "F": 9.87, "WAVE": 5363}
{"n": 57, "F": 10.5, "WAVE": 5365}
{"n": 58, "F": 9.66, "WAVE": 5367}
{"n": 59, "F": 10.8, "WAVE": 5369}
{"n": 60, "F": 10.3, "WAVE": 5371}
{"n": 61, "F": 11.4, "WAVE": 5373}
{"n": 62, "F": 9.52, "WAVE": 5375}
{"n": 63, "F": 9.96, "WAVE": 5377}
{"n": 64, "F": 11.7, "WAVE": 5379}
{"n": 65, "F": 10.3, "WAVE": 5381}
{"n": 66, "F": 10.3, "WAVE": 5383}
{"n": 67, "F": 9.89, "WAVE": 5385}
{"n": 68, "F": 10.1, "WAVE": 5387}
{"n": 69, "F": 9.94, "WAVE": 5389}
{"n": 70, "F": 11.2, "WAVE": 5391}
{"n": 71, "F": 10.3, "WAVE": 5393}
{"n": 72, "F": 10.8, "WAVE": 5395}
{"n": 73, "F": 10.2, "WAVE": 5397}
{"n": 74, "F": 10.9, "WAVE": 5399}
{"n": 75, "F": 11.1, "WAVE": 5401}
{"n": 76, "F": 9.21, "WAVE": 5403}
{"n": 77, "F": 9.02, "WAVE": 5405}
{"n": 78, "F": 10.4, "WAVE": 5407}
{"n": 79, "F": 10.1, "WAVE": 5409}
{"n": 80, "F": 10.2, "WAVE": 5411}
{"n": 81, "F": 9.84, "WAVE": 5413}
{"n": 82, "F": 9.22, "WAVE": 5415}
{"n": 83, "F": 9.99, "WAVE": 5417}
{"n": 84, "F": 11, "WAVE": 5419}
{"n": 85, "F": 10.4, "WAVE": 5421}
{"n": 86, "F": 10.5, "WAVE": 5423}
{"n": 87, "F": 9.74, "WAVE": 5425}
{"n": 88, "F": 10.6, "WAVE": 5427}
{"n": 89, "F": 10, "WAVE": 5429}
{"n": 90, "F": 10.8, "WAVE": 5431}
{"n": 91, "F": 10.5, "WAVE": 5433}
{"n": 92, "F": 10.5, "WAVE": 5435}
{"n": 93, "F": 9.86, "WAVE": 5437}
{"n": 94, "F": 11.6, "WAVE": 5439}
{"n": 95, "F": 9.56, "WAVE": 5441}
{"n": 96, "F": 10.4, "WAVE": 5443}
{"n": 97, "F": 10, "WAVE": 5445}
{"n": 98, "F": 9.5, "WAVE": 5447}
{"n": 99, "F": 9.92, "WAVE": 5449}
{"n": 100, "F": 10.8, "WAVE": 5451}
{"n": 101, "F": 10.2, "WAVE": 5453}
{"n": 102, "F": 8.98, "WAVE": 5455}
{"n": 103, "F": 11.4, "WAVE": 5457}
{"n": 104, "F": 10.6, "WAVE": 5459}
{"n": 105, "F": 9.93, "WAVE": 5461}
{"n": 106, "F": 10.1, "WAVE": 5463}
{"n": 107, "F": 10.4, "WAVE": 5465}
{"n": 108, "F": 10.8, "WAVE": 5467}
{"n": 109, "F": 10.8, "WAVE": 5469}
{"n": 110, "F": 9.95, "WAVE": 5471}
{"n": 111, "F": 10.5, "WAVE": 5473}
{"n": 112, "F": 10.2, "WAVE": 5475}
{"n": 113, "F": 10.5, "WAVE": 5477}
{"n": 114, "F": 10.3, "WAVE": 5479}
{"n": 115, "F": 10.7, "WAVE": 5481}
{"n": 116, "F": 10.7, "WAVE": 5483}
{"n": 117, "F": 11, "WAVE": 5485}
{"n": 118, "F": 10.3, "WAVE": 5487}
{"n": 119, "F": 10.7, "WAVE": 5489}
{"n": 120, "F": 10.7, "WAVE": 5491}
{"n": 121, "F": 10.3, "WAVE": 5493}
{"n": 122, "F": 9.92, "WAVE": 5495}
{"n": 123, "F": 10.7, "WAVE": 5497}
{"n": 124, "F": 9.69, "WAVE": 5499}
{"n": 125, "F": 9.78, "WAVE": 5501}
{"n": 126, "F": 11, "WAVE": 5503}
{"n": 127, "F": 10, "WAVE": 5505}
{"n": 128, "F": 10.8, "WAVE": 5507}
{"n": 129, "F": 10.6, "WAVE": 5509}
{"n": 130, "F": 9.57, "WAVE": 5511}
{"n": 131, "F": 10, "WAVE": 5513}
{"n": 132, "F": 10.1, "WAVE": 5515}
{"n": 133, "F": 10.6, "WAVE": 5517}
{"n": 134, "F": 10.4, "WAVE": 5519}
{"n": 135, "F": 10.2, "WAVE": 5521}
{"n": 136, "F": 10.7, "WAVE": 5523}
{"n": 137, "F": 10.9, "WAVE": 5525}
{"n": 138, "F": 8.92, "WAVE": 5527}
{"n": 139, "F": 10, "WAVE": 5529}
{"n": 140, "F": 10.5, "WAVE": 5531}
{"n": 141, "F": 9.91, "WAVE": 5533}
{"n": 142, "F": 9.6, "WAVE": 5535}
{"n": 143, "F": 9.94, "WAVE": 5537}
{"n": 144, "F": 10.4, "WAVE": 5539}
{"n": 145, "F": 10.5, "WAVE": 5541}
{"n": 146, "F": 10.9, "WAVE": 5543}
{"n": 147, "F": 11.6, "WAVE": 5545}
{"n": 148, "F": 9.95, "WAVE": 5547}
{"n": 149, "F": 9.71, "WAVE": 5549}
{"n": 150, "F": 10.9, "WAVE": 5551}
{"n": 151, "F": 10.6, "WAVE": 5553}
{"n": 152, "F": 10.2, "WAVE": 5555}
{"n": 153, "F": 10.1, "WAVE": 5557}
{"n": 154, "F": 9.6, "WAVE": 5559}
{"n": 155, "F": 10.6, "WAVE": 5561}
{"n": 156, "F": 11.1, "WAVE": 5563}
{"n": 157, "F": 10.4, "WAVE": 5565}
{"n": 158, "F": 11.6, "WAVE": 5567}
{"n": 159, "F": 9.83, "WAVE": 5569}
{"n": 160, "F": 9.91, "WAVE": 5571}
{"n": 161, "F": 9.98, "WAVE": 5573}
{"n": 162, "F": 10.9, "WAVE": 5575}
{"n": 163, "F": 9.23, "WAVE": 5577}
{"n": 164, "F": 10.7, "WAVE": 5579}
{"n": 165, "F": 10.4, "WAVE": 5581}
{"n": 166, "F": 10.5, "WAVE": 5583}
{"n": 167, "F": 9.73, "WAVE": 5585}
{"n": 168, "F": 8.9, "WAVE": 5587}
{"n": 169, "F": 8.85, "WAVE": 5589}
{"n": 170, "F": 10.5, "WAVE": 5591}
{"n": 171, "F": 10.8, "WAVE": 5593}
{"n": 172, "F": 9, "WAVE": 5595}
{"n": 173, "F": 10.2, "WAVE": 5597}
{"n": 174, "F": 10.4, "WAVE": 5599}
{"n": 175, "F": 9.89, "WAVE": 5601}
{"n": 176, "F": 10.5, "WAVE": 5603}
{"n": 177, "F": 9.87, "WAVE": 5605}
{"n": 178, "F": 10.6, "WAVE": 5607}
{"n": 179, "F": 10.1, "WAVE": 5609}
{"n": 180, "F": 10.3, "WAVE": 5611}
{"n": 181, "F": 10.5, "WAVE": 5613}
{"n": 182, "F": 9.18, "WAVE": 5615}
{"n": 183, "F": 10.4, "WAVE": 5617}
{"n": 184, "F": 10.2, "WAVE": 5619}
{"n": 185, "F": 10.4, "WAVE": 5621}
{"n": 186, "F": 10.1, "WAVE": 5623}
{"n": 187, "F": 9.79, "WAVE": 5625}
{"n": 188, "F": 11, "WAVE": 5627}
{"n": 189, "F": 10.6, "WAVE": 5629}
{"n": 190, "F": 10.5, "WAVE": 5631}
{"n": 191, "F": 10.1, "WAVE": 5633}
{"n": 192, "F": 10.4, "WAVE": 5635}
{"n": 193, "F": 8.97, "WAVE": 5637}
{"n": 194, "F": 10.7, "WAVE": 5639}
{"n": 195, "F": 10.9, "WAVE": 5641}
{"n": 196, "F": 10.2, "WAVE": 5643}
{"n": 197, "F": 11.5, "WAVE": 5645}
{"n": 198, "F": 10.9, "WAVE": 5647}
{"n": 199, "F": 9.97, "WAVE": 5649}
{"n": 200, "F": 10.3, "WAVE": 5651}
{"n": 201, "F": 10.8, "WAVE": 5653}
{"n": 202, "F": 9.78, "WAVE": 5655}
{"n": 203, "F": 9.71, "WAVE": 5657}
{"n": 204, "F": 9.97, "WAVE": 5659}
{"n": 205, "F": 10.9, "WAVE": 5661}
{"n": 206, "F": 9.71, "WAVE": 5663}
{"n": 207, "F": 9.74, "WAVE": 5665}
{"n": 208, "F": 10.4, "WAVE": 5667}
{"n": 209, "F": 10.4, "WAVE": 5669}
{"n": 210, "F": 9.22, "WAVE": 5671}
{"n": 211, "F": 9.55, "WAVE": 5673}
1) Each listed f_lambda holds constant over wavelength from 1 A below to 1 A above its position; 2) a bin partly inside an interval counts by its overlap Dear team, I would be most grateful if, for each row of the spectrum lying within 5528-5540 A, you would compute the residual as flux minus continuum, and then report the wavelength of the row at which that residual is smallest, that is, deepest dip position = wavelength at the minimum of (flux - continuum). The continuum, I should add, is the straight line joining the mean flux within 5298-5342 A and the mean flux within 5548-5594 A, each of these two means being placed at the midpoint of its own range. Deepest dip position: 5535 A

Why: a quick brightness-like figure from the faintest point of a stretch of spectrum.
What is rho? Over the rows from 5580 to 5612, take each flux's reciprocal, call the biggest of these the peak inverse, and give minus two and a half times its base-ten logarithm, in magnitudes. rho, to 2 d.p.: 2.37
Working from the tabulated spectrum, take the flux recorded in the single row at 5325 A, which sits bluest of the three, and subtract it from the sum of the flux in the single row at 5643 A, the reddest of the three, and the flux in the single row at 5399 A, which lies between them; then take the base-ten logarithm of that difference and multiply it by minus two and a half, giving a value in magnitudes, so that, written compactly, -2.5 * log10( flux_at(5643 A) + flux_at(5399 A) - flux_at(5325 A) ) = -2.56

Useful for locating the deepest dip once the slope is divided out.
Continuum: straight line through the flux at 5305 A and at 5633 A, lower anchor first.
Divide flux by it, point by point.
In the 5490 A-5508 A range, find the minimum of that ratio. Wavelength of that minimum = 5499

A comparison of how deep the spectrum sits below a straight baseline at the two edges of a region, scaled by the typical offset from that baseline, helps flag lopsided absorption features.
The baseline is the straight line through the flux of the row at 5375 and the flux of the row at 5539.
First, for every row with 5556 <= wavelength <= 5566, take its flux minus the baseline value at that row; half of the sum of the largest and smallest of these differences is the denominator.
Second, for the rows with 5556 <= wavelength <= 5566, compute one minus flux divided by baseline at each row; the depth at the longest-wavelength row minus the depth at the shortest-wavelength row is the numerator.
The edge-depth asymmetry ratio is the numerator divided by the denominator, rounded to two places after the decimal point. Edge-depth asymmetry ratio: 0.15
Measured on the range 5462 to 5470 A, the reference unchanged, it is -0.15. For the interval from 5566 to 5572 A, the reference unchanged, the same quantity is 1.02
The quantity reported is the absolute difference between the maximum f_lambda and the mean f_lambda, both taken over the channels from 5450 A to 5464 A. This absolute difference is 1.1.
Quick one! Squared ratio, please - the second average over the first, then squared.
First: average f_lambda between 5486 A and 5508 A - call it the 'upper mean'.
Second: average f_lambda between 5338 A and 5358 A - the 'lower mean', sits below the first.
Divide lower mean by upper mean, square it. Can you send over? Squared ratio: 1.09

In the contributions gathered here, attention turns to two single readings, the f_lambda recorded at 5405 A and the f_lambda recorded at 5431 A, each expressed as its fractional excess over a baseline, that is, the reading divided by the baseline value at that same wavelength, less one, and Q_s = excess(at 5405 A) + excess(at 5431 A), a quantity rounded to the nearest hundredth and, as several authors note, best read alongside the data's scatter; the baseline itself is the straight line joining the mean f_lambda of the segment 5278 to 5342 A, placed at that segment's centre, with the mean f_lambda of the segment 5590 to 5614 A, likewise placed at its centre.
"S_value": -0.10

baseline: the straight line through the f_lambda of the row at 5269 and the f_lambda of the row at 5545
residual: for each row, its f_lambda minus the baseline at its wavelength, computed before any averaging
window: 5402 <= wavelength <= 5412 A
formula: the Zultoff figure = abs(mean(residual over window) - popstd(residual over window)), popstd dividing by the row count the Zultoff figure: 1.46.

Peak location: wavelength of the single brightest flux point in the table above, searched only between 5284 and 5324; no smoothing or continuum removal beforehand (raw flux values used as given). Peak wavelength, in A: 5305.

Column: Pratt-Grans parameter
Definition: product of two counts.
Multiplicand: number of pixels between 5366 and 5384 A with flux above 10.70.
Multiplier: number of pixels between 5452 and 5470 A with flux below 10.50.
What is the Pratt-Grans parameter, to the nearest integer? 15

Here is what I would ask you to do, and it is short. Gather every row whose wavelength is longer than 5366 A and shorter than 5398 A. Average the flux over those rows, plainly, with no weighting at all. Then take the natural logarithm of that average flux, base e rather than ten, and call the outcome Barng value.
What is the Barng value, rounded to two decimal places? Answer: 2.34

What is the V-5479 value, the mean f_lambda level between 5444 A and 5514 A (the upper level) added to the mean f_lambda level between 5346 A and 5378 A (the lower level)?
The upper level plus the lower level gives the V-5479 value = 20.8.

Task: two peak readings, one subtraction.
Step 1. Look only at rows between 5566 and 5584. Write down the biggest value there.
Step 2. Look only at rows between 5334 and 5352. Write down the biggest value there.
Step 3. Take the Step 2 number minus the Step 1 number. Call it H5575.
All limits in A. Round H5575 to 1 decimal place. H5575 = -0.4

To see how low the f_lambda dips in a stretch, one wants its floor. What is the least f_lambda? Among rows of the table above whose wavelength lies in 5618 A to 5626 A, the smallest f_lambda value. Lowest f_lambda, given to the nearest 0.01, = 9.79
